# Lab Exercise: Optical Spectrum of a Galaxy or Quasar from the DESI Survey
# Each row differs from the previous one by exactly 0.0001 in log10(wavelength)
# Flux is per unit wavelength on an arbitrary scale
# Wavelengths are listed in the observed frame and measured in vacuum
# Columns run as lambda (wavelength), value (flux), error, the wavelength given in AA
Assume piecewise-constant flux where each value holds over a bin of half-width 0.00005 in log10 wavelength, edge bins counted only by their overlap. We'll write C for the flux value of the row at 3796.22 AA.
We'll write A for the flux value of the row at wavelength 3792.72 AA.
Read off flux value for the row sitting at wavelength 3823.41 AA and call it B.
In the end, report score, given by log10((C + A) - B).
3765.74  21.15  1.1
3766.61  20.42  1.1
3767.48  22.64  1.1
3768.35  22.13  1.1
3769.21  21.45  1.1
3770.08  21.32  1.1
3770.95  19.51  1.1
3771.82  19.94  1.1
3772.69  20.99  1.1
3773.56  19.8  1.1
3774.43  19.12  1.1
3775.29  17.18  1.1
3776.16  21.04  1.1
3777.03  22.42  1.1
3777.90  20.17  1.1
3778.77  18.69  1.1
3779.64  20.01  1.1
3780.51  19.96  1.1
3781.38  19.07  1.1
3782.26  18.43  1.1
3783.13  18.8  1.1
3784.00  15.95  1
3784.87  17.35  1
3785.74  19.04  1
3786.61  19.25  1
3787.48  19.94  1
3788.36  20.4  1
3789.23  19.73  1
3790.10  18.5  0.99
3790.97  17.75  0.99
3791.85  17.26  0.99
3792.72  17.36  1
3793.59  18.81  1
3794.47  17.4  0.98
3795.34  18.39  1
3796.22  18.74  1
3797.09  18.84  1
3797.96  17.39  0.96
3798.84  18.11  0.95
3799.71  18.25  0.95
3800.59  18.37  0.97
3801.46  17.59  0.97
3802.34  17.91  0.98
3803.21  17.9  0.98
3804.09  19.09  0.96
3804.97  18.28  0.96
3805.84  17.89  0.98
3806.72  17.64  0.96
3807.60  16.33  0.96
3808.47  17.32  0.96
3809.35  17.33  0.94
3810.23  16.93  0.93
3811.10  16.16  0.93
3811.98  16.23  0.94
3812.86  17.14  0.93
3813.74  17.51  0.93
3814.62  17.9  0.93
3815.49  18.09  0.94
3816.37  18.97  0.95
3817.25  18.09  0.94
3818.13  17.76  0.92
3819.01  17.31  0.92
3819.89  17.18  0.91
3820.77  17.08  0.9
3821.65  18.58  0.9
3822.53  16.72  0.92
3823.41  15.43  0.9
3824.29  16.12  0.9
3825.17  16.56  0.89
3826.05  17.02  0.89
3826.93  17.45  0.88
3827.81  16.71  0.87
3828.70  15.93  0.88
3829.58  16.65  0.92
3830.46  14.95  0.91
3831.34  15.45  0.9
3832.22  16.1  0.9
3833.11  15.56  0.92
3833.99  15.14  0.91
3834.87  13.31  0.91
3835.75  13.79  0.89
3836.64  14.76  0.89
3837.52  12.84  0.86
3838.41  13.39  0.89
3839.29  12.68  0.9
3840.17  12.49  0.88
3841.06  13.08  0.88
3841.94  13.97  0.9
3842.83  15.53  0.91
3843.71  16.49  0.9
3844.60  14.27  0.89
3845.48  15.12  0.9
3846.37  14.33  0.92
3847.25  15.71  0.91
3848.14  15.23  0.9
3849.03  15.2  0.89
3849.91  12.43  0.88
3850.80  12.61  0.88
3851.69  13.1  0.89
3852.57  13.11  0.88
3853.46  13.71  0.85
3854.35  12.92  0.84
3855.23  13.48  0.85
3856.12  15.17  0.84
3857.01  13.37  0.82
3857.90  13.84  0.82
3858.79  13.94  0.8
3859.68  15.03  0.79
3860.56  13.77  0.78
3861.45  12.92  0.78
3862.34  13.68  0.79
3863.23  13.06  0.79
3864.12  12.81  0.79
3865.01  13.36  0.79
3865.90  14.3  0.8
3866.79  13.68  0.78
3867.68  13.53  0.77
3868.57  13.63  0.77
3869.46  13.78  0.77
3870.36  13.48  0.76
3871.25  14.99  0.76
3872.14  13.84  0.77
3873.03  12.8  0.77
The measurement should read 1.32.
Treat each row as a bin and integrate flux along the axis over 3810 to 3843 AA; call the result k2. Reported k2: 527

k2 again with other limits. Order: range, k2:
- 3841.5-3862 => 290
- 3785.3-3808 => 416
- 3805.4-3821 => 271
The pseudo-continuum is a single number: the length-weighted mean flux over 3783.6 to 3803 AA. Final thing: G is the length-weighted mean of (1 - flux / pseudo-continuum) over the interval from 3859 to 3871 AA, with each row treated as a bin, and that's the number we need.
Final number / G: 0.254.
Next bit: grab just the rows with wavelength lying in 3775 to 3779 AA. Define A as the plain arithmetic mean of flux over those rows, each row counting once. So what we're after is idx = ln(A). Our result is 2.99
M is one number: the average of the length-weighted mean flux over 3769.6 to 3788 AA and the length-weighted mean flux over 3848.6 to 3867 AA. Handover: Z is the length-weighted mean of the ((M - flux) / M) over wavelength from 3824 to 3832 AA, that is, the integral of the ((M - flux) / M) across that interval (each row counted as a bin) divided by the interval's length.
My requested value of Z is 0.012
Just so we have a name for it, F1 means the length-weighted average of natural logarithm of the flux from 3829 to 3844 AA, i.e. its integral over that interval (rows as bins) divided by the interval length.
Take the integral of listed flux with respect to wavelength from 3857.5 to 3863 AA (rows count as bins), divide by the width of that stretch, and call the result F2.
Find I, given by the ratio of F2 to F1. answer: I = 5.2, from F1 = 2.67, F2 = 13.8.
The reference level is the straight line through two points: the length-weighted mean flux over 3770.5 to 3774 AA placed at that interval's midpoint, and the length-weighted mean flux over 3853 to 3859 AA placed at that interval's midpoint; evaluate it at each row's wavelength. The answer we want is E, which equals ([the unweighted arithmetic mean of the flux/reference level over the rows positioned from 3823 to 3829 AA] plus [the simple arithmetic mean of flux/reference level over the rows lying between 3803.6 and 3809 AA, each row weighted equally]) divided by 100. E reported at 0.0205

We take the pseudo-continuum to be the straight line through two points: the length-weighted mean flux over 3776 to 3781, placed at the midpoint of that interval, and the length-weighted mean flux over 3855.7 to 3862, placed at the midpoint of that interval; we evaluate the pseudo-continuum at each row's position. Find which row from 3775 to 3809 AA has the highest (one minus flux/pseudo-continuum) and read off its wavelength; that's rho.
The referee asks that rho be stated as 3784.00 AA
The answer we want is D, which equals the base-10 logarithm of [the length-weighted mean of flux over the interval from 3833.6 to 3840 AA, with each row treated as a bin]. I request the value 1.14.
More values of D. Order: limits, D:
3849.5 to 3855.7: 1.12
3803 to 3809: 1.25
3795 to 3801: 1.26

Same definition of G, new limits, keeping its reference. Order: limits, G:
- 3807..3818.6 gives 0.051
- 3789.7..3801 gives 0.011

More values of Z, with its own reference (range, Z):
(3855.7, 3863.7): 0.161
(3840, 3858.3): 0.147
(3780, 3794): -0.127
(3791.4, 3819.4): -0.076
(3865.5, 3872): 0.158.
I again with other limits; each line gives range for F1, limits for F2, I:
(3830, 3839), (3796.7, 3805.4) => 6.8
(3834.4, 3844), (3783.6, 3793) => 7.0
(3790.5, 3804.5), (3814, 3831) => 5.9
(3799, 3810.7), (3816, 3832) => 5.9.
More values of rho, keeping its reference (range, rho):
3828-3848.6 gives 3840.17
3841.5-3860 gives 3849.91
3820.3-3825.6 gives 3823.41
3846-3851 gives 3849.91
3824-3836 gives 3834.87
